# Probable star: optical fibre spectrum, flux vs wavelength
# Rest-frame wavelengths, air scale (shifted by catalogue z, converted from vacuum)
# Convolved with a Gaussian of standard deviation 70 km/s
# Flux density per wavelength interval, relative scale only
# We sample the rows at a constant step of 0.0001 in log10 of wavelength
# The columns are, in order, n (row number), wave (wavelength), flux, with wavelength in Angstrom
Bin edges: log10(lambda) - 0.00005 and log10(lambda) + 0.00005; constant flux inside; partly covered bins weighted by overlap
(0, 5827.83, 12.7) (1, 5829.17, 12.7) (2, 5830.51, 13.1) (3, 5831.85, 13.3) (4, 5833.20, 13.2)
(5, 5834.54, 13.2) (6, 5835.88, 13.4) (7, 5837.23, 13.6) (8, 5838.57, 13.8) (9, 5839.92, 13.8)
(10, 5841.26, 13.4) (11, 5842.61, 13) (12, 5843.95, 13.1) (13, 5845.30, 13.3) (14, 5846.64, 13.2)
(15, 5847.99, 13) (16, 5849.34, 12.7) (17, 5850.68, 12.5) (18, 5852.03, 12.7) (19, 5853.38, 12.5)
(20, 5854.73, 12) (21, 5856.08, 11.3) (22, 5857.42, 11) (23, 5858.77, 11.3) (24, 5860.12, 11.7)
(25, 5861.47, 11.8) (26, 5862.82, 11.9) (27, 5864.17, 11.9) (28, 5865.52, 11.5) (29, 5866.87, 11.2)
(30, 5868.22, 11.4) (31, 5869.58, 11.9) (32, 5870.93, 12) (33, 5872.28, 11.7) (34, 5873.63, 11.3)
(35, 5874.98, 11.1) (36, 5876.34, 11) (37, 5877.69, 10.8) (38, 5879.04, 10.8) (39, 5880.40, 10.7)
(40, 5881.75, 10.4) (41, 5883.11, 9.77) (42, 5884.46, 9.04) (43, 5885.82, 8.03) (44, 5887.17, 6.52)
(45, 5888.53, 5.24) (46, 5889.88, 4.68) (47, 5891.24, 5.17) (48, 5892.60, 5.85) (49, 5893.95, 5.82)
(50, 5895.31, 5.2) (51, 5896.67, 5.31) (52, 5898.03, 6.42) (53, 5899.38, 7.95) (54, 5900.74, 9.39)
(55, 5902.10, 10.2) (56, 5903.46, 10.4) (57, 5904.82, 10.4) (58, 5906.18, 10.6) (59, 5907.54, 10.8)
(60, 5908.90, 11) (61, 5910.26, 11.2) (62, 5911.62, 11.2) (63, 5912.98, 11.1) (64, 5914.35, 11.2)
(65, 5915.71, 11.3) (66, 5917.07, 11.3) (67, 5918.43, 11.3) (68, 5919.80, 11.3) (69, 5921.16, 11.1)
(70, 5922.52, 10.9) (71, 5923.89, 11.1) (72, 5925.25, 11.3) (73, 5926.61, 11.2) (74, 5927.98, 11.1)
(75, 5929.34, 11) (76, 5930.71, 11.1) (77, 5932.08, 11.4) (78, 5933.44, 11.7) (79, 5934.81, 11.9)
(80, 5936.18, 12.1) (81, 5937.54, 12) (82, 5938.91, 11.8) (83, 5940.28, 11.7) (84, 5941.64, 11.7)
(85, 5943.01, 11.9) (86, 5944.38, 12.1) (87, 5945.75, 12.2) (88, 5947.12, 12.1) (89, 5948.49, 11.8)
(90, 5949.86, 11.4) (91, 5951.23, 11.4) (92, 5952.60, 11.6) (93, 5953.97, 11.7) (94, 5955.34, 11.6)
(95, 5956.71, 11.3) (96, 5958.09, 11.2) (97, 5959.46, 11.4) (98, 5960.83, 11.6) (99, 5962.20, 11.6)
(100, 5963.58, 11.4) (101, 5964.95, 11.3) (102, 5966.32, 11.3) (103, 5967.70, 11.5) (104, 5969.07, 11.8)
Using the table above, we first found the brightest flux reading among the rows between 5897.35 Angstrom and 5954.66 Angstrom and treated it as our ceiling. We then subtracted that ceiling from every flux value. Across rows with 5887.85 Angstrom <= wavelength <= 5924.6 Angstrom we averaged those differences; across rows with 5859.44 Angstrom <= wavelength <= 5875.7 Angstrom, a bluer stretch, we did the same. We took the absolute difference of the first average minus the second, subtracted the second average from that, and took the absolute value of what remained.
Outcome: 3.0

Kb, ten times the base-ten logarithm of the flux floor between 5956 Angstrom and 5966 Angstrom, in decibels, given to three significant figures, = 10.5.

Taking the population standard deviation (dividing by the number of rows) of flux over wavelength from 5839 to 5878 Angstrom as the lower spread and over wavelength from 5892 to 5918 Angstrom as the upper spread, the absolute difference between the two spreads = 1.5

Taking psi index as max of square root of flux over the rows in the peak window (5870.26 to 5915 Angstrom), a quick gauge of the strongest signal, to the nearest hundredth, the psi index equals 3.46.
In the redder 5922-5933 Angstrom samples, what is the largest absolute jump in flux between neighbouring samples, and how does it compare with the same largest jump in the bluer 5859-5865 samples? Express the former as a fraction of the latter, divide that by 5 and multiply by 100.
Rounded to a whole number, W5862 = 60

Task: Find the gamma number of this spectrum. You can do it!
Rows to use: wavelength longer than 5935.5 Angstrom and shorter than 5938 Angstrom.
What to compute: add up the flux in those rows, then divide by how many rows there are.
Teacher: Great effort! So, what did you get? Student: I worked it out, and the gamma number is 12.1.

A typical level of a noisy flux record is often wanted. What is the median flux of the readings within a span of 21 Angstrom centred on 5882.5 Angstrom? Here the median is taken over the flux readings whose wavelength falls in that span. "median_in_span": 10.1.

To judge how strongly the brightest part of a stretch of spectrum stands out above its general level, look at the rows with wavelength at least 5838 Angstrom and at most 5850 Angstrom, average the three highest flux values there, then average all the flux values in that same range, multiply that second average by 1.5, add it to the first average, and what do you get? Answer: 33.5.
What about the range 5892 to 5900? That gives 15.9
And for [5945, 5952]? 29.7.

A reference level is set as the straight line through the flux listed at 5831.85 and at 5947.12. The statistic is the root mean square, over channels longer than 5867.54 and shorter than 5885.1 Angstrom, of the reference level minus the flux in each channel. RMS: 2.1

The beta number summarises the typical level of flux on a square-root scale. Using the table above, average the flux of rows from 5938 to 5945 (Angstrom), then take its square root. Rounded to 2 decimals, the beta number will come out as 3.44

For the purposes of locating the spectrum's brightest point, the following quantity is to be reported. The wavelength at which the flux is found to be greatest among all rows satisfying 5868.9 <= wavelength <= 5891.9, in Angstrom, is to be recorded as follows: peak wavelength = 5870.93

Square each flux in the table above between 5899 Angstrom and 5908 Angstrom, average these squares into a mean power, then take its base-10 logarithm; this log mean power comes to 2.00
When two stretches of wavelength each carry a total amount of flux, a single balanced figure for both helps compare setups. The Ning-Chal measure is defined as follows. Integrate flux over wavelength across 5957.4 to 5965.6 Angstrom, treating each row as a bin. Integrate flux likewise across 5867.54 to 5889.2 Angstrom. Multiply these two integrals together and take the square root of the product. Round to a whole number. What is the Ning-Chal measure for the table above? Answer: 143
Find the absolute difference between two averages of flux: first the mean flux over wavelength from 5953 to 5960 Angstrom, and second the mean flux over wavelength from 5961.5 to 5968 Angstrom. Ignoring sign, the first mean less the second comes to 0.0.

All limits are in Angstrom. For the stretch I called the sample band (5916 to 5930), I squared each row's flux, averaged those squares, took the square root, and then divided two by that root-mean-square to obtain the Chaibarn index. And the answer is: 0.179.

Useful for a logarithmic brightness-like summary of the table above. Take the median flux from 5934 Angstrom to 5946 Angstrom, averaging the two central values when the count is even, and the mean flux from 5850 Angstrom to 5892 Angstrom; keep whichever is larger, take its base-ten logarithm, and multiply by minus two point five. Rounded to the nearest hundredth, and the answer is -2.69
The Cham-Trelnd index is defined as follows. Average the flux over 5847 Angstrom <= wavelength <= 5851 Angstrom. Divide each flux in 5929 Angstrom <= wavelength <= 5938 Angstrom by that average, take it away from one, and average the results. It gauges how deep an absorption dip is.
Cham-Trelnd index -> 0.09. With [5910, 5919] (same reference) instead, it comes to 0.12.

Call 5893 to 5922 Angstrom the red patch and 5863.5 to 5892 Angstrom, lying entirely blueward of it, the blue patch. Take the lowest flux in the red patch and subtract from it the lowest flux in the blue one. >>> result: 1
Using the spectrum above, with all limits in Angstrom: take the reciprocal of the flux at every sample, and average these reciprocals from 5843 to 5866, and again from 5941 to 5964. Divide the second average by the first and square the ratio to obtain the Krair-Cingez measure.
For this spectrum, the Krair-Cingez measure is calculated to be 1.1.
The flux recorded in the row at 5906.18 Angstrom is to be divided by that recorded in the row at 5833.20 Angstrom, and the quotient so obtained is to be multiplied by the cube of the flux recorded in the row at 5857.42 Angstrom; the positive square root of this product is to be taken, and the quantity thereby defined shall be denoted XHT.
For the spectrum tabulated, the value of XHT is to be 33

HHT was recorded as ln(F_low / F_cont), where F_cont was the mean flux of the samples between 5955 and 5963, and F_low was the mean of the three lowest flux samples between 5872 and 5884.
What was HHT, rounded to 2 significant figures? -0.11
